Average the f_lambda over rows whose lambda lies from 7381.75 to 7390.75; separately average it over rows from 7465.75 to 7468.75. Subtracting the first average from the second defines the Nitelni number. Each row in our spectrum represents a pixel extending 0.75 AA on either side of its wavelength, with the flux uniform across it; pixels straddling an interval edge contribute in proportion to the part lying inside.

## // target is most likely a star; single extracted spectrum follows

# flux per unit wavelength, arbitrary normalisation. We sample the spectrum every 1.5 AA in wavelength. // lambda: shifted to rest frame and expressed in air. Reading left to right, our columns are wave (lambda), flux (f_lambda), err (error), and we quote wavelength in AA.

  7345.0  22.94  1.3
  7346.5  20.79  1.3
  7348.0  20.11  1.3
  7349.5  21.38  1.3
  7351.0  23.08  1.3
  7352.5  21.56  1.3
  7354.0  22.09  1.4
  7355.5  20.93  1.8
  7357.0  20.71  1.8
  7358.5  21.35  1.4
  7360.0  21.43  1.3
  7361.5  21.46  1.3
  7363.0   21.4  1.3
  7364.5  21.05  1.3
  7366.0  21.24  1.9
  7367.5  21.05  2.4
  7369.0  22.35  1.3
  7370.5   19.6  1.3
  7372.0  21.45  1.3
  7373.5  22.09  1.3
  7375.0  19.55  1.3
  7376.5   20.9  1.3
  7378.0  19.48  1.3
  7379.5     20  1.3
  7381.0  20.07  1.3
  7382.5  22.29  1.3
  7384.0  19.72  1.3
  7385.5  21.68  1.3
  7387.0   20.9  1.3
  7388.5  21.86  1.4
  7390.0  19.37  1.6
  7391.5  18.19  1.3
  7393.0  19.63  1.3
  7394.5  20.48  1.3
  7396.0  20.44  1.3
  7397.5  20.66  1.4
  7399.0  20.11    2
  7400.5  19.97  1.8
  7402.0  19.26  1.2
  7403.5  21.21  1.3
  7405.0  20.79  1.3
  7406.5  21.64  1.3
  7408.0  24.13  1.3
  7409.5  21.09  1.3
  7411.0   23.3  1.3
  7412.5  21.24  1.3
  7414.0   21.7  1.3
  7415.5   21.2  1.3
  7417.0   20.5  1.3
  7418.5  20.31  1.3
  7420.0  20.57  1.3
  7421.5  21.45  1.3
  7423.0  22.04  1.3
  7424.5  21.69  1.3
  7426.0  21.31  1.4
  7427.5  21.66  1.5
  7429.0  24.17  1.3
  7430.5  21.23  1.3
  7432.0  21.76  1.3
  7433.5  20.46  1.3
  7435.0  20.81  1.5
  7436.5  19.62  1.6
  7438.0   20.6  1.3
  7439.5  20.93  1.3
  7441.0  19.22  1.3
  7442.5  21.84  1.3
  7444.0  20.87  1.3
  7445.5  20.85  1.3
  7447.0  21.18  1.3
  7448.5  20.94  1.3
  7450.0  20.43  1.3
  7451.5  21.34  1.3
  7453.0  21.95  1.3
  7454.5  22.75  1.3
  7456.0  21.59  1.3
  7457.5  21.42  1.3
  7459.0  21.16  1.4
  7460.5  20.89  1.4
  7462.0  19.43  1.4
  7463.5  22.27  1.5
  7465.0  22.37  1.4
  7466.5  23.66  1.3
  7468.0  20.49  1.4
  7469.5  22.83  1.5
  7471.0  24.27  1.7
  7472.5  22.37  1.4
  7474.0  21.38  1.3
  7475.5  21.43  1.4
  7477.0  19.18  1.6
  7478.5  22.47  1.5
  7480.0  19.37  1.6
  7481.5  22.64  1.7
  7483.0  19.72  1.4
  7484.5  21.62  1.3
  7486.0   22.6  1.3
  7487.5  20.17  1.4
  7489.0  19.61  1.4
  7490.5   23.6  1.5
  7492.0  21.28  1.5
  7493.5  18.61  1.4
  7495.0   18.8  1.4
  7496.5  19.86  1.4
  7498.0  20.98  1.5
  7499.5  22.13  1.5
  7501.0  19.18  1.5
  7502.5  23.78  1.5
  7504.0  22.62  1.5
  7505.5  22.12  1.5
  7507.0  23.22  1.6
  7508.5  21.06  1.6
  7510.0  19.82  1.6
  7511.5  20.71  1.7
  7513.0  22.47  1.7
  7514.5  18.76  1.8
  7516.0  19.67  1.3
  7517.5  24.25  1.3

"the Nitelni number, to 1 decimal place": 1.1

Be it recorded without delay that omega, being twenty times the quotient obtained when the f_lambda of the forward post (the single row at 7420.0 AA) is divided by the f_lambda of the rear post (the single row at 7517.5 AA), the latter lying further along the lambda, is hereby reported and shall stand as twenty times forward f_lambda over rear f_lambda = 17.0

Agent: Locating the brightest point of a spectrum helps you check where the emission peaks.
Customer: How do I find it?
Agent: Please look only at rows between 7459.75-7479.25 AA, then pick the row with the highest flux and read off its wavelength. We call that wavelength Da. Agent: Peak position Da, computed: 7471.0 AA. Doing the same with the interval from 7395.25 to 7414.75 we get 7408.0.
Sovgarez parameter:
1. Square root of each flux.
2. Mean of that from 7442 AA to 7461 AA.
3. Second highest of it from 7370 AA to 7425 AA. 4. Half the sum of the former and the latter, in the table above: 4.72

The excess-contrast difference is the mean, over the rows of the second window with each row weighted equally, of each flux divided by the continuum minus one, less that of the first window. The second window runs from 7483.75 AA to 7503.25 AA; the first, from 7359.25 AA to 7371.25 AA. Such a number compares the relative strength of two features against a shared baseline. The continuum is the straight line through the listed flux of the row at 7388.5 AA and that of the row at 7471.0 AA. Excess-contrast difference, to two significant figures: -0.16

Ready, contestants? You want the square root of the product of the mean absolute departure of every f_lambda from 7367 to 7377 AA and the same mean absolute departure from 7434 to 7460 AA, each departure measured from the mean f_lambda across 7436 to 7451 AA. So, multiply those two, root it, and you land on 0.82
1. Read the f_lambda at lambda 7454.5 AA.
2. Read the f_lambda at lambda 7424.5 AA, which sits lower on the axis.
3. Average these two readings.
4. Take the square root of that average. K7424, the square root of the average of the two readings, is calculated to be 4.71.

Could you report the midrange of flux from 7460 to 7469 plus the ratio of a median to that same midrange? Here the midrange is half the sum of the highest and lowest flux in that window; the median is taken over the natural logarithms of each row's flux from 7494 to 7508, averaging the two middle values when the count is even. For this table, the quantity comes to 21.7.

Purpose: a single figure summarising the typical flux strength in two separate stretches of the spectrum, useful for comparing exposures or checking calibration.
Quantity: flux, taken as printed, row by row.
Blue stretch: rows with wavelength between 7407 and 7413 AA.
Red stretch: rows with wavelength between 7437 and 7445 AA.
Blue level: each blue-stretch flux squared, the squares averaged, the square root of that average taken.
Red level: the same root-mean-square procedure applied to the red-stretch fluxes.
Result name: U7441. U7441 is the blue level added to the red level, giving 43.2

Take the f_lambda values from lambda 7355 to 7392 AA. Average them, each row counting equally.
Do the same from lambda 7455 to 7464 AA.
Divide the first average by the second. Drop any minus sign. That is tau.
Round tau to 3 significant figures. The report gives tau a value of 0.985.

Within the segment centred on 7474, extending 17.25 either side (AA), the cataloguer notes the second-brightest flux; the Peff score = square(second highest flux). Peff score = 560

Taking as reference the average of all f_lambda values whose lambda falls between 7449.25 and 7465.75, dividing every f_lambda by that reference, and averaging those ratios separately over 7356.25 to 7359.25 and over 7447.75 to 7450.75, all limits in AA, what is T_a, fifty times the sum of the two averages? 97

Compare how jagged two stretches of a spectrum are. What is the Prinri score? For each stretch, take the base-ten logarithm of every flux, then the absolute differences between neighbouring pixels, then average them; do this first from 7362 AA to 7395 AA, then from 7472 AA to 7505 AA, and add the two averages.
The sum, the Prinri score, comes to 0.070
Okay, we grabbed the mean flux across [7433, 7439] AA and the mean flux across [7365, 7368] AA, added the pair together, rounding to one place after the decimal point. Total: 41.5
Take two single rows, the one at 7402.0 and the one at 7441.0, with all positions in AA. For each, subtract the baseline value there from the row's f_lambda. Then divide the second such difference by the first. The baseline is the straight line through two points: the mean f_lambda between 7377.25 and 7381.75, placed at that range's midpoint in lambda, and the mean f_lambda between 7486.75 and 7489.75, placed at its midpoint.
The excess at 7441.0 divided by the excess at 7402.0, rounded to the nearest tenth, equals 1.1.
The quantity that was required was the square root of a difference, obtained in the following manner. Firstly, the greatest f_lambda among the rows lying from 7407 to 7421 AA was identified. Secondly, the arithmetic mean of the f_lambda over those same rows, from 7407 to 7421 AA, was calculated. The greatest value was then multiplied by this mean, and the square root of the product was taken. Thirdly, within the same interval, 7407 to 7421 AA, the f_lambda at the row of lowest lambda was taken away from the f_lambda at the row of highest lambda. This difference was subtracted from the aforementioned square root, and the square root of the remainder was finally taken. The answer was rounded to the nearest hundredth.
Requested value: 5.14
